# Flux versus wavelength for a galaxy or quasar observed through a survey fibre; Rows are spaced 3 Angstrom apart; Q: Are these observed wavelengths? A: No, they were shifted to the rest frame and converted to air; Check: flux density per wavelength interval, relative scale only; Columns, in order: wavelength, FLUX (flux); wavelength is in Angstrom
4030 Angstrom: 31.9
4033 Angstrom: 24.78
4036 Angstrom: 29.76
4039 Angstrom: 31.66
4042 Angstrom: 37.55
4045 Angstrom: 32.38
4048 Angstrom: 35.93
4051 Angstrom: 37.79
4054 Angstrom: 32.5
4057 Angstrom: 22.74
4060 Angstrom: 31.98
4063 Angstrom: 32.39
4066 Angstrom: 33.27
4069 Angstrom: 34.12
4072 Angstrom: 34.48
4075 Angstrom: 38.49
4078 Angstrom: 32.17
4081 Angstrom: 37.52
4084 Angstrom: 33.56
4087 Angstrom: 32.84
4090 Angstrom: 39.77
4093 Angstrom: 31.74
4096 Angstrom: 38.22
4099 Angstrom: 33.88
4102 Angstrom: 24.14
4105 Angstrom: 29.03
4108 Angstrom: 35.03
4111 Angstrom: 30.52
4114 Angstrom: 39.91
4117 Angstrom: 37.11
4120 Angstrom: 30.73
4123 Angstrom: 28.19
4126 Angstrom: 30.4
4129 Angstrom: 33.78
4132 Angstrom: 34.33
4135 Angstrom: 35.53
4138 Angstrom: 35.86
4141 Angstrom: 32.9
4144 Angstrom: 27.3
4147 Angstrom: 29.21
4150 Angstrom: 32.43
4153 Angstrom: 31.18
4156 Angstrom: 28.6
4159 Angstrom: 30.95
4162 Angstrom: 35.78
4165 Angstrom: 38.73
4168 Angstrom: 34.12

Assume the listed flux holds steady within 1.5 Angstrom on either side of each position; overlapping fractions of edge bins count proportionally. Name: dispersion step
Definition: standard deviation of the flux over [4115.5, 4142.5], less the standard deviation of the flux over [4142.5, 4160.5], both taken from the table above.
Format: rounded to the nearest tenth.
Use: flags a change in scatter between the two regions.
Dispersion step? 1.0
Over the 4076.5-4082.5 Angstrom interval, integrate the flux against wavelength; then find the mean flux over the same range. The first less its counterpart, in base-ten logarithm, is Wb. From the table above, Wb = 2.24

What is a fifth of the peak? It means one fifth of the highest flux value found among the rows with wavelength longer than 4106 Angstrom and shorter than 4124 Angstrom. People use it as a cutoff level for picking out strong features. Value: 8.0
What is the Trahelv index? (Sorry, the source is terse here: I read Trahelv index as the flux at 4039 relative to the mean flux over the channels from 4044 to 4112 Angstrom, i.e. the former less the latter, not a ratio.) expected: -2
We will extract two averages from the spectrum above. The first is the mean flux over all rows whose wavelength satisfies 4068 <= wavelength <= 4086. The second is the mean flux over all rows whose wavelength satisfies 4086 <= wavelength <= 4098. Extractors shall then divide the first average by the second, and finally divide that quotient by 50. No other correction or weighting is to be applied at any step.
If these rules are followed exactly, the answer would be 0.020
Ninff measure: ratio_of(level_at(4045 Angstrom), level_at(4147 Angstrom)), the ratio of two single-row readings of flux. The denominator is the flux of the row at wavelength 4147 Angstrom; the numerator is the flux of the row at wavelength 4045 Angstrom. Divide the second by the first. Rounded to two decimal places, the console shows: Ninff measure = 1.11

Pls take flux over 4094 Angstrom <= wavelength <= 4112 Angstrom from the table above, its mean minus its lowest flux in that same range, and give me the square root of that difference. 2.77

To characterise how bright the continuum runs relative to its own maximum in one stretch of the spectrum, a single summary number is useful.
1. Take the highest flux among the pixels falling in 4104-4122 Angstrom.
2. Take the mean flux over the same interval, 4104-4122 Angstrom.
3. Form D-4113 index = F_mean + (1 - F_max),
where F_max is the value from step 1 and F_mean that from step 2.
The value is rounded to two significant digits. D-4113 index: -5.2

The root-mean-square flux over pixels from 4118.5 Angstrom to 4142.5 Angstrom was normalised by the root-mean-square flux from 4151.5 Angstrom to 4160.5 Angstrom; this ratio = 1.08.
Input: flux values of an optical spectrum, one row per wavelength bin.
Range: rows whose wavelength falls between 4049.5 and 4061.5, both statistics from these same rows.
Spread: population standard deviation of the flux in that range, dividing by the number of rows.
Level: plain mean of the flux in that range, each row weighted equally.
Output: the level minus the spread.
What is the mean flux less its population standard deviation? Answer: 26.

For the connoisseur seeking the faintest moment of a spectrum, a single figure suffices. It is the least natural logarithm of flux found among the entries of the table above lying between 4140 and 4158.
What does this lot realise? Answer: 3.31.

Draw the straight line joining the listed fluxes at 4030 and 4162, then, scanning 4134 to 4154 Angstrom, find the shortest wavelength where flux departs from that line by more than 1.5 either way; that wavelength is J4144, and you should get 4141 Angstrom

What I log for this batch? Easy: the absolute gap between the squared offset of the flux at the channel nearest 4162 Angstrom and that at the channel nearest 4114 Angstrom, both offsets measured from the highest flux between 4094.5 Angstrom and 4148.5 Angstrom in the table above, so 17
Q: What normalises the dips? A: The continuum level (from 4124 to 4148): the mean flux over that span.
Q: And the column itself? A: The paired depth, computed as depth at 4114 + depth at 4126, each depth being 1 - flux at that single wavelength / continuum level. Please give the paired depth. -0.17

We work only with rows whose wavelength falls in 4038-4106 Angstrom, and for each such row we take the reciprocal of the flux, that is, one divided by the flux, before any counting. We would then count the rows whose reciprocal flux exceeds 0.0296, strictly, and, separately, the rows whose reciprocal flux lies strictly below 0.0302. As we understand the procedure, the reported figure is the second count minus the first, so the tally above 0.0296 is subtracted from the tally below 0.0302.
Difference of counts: -1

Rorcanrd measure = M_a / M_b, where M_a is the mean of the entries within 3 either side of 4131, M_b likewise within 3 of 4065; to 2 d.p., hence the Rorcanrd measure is 1.04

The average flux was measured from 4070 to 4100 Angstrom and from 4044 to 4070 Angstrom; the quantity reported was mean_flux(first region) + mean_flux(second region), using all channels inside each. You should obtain 67.8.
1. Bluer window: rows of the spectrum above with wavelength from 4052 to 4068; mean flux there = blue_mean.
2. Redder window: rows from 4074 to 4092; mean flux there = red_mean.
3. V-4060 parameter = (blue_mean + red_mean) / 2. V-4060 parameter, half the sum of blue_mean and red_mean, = 33.2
